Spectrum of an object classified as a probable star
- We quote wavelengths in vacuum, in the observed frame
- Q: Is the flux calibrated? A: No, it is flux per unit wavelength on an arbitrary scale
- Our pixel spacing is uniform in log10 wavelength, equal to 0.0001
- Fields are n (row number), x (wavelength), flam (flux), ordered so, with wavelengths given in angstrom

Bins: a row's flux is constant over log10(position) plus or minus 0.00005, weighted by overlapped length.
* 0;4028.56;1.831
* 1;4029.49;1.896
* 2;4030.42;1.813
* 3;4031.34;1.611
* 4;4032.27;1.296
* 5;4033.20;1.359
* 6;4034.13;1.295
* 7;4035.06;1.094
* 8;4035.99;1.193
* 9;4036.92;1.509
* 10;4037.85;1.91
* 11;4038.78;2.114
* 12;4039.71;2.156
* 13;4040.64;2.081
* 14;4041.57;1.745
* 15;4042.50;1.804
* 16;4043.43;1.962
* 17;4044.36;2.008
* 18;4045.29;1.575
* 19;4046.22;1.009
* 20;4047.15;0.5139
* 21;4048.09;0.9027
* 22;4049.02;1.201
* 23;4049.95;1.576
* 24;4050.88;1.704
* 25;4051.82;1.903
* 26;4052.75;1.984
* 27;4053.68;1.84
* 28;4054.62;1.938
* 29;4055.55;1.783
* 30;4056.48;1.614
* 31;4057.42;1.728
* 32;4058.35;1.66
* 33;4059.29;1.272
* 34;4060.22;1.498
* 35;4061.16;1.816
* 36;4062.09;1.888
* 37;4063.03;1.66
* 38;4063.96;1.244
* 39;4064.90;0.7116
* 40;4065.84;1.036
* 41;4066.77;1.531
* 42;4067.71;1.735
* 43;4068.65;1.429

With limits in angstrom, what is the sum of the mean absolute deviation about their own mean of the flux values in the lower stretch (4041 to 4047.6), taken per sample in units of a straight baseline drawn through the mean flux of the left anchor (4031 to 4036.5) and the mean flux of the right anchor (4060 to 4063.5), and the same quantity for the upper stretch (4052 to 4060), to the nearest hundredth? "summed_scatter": 0.42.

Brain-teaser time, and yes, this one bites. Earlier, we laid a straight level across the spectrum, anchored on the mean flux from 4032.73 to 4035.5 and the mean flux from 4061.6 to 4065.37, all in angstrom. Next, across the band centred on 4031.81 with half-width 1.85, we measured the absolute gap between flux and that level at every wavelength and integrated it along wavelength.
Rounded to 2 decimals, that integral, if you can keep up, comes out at 1.04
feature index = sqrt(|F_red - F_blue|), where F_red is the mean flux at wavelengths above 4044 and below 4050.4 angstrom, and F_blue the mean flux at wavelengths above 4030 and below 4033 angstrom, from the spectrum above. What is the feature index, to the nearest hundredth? 0.56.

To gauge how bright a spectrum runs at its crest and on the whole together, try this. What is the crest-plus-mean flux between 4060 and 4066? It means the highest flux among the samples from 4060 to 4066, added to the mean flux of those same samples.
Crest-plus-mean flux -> 3.3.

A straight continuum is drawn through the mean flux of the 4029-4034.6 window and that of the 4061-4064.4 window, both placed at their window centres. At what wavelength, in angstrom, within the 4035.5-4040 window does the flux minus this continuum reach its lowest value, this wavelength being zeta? 4035.99 angstrom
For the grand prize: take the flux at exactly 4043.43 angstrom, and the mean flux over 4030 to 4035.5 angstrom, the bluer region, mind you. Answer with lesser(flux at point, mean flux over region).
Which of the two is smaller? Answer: 1.4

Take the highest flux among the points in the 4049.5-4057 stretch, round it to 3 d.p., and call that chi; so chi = 1.984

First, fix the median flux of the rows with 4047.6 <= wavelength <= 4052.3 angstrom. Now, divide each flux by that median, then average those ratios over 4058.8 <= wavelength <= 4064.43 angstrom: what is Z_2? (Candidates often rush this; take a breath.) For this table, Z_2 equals 1.0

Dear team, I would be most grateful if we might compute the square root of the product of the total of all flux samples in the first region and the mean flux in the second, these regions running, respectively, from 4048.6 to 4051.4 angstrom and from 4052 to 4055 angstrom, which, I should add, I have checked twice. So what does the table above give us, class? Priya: 2.9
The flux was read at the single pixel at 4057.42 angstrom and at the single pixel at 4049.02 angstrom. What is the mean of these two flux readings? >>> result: 1.46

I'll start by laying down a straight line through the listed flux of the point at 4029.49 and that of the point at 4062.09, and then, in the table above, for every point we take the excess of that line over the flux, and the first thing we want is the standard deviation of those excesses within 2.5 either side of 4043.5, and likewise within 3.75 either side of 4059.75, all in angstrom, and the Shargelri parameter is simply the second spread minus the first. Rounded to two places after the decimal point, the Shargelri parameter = 0.02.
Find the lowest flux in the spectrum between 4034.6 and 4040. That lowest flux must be 1.094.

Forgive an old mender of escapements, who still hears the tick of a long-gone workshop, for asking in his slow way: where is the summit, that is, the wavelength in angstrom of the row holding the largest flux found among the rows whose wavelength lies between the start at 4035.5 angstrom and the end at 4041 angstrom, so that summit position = 4039.71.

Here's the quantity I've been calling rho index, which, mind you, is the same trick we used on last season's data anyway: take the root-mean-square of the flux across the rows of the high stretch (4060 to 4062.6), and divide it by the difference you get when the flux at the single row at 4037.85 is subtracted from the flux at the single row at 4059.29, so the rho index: -2.7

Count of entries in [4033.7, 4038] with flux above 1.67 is 1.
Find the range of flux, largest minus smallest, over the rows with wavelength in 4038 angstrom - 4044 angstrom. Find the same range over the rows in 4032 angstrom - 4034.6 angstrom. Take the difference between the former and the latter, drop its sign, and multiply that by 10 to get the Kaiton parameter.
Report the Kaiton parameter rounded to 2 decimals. 3.47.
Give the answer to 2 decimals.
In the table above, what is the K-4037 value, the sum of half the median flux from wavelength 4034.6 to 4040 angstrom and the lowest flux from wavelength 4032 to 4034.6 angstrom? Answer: 2.15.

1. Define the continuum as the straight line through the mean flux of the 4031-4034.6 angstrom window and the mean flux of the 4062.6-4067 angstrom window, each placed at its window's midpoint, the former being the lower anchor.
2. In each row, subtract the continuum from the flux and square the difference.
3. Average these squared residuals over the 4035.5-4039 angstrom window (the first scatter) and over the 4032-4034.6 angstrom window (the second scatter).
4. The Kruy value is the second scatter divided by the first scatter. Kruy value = 0.0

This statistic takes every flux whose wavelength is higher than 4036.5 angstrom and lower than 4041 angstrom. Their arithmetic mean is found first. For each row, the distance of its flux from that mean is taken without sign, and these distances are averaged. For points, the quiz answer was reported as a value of 0.20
